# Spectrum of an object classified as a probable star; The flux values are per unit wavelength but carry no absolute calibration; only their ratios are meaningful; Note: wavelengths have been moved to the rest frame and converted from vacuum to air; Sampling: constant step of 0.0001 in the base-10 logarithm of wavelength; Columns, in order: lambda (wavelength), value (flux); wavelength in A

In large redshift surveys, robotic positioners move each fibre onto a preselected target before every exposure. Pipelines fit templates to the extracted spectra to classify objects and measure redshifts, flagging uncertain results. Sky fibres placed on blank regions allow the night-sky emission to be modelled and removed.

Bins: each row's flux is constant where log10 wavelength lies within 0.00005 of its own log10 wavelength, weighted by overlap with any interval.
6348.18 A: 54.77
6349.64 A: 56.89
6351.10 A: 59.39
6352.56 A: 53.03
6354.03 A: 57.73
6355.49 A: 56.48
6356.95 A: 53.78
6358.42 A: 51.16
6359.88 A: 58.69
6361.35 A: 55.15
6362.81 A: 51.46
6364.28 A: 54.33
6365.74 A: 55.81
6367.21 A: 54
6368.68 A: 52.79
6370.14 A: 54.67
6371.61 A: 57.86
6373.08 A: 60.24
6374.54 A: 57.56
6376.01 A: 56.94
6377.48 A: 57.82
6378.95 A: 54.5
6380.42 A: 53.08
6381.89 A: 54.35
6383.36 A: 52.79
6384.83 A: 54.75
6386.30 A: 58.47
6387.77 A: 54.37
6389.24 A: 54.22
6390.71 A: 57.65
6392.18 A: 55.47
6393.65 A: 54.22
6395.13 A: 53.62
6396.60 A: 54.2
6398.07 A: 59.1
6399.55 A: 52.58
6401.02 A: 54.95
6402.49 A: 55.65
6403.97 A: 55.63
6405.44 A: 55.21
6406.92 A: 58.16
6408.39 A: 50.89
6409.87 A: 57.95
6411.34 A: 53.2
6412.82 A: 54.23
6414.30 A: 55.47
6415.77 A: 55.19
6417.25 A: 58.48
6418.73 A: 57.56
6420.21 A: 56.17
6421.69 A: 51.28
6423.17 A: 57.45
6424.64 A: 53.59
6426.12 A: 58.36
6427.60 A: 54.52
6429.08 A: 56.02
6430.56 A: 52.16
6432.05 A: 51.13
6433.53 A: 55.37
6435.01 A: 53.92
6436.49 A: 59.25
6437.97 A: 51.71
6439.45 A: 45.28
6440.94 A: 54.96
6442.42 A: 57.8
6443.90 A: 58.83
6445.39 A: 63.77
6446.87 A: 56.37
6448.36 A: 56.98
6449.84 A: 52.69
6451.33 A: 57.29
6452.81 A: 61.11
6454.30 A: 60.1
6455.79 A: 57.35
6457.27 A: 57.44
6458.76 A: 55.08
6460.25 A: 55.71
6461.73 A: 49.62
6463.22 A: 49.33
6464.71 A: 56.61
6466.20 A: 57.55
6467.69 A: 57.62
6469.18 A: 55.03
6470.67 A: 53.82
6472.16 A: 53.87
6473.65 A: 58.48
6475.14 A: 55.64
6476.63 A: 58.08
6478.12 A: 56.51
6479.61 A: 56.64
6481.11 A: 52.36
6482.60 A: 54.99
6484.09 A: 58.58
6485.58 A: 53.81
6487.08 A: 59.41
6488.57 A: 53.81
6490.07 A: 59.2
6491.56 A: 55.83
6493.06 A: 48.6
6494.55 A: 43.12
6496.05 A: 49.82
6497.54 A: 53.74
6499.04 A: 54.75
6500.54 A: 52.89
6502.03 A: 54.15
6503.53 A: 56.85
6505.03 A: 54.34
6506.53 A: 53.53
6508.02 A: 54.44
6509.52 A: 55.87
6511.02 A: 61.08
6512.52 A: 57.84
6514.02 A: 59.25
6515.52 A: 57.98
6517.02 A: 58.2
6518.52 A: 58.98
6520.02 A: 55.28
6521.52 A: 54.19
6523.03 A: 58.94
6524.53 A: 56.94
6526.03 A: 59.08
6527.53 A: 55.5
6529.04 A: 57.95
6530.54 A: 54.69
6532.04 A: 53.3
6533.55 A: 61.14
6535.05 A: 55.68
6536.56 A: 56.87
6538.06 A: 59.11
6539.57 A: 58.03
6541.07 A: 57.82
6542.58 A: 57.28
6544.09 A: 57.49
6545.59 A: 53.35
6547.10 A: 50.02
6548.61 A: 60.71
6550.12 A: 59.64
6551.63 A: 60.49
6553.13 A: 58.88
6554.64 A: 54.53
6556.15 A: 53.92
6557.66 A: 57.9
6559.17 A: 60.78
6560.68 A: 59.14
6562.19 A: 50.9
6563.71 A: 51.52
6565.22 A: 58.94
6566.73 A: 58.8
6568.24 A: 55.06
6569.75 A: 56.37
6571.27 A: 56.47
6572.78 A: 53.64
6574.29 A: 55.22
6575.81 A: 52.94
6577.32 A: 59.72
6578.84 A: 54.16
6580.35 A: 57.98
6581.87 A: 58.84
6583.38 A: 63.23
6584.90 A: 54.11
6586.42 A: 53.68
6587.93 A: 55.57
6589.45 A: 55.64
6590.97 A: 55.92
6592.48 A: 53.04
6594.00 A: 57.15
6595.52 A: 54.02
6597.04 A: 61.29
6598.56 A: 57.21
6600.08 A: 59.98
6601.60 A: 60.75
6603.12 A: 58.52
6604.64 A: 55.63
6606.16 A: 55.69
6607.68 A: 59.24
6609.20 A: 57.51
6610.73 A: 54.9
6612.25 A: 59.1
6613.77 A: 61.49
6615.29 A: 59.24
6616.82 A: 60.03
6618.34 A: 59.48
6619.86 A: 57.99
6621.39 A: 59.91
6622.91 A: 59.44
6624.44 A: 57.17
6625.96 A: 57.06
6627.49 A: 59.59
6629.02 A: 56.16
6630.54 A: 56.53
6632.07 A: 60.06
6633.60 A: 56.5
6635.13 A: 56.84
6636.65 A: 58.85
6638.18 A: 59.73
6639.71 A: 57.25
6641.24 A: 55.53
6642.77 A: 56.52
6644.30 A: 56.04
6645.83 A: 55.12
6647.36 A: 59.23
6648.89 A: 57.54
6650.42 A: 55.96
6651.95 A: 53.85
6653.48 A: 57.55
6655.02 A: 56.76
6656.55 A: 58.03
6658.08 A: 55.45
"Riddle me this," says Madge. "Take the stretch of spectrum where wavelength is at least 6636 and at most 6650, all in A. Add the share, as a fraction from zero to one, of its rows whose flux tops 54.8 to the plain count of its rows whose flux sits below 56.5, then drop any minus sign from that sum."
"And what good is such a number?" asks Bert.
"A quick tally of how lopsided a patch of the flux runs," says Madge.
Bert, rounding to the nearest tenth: 4.0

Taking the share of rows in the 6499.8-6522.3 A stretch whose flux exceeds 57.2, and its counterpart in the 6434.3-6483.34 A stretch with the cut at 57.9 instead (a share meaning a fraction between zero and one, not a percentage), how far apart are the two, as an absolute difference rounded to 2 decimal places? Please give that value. 0.19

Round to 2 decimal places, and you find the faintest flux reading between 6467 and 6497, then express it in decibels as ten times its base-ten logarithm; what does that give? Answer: 16.35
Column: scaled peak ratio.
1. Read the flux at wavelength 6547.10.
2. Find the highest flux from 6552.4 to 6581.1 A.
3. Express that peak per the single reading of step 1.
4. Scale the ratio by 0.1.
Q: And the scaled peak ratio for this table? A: 0.122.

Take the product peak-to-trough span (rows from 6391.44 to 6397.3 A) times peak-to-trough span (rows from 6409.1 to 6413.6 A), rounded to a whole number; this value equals 9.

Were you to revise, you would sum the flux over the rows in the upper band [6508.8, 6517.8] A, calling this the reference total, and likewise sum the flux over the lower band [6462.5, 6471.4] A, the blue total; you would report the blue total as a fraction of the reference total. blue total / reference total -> 0.94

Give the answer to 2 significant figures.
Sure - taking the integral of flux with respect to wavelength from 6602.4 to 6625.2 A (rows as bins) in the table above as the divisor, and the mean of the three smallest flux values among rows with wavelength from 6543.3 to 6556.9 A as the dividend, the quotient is 0.039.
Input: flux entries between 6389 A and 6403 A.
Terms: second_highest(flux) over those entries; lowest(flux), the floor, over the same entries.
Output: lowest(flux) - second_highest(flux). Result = -5.1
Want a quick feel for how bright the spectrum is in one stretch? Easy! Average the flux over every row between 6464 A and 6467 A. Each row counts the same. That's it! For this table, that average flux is 57.1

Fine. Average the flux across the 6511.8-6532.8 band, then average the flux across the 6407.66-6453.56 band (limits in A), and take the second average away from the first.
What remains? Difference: 1.6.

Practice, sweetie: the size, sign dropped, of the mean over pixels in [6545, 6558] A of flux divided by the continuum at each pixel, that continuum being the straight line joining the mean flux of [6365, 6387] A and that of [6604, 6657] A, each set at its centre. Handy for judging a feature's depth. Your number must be 0.992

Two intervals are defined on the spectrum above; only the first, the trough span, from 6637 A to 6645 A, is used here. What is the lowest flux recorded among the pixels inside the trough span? 55.53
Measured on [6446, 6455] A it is 52.69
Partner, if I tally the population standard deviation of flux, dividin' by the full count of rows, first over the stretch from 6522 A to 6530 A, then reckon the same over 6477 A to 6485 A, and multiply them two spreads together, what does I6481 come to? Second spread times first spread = 2.8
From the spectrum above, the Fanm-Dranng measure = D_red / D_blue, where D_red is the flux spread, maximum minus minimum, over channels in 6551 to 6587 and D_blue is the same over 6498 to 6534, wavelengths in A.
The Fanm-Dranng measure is 1.5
